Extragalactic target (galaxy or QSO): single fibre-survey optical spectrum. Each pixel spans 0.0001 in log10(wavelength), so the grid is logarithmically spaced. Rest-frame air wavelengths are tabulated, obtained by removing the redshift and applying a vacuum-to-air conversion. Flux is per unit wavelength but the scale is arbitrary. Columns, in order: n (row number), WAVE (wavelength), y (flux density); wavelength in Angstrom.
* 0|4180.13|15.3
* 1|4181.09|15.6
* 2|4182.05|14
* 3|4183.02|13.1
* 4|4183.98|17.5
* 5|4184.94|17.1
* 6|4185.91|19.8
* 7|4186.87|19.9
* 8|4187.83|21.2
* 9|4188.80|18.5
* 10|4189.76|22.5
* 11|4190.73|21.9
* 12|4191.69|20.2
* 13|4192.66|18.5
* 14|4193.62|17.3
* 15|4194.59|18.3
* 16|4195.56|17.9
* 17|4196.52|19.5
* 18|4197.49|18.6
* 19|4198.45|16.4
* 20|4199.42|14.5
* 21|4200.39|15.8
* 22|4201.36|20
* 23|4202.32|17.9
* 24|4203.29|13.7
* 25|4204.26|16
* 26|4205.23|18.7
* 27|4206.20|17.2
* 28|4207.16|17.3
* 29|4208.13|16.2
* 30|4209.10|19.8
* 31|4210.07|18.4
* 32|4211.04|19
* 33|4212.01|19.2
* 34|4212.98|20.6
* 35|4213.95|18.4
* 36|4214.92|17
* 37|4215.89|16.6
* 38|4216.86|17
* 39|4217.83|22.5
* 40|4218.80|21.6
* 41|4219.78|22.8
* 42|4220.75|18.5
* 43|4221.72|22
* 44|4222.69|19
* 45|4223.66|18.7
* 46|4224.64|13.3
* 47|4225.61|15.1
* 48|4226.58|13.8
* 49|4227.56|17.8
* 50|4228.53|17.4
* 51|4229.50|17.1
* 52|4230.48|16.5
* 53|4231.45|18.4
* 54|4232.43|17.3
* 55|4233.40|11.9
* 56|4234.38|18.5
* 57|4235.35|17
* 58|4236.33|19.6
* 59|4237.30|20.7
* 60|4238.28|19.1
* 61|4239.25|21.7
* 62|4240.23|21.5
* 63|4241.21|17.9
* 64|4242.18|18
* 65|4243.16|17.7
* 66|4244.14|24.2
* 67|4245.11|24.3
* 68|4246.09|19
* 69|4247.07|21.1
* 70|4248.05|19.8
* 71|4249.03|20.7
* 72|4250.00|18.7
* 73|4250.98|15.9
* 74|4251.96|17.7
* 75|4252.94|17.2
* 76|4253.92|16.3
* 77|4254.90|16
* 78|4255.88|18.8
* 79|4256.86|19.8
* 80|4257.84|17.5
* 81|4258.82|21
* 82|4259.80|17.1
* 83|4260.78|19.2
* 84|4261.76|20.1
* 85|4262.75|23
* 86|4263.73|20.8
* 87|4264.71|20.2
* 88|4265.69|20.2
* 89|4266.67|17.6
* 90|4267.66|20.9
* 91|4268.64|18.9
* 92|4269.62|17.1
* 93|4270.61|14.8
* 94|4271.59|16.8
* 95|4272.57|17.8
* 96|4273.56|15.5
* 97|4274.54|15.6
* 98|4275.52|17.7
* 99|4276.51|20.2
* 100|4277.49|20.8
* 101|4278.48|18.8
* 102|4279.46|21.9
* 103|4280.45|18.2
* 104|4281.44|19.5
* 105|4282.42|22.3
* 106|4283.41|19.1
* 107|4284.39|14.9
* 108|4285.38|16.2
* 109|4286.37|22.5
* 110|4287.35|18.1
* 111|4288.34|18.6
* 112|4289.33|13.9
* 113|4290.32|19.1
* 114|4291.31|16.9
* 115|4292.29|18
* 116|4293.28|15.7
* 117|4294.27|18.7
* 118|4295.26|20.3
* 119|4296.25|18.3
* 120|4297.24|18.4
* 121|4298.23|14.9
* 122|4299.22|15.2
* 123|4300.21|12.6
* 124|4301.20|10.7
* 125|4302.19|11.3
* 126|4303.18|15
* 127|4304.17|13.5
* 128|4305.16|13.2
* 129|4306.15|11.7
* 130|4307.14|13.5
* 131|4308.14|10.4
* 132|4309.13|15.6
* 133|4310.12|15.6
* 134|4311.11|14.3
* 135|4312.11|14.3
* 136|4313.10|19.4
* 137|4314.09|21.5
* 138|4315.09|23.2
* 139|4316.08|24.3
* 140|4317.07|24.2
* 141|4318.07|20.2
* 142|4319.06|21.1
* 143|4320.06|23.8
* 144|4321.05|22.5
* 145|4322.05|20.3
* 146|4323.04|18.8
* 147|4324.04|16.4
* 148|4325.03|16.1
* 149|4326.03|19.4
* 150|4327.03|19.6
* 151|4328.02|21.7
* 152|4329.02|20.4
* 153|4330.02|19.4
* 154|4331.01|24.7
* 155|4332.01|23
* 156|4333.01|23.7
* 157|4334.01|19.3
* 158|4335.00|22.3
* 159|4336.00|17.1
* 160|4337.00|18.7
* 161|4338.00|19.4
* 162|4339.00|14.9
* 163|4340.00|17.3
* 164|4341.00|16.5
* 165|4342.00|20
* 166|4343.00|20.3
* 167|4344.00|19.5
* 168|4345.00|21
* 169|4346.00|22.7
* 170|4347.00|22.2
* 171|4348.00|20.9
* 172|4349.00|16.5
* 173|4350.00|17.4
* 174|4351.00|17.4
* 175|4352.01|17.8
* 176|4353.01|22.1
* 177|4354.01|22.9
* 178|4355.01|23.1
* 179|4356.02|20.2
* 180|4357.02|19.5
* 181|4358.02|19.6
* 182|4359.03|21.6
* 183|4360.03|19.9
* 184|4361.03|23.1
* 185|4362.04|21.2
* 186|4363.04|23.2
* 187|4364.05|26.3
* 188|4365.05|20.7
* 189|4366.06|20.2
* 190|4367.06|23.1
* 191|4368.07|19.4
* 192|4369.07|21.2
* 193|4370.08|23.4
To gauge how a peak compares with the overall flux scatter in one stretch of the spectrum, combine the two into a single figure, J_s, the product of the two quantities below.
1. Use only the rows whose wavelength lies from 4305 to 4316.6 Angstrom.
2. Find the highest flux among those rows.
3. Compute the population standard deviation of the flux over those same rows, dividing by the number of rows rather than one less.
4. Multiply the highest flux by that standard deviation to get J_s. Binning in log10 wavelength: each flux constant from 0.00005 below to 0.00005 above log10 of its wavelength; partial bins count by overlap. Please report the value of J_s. 106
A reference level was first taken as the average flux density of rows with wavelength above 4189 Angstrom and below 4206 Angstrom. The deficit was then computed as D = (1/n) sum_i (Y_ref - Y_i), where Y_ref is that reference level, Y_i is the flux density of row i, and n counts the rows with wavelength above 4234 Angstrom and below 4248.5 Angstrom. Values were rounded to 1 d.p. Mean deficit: -1.9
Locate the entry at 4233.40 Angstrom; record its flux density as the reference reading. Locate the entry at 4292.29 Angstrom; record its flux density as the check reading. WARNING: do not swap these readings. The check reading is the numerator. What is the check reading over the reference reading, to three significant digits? 1.51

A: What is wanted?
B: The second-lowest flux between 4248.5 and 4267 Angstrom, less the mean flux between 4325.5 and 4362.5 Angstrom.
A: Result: -4.2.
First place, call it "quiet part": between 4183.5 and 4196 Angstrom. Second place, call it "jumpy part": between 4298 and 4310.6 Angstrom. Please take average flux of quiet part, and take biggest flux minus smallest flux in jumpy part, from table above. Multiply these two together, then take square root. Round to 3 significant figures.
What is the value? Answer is 10.0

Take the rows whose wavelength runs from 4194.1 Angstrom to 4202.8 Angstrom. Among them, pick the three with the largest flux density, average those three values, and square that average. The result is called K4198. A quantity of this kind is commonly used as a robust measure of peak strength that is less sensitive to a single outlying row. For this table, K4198 375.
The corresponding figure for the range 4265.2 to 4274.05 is 400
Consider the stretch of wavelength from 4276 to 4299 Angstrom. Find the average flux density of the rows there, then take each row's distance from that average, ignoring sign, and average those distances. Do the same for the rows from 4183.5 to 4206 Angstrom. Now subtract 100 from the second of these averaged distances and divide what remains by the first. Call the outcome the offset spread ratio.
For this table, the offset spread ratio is -57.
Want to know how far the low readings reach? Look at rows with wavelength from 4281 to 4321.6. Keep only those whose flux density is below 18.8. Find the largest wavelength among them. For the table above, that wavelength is 4312.11 Angstrom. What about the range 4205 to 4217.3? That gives 4216.86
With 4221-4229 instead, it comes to 4228.53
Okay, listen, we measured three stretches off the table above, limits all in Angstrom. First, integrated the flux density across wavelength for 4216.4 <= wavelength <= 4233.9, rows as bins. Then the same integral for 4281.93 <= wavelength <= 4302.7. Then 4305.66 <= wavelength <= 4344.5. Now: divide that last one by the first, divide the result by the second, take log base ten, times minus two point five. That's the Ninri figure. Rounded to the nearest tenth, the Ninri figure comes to 5.4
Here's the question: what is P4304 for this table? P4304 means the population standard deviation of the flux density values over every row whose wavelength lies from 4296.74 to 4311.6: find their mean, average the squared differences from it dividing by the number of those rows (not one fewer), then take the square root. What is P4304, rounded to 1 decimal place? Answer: 2.1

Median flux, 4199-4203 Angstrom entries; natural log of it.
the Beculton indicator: 2.82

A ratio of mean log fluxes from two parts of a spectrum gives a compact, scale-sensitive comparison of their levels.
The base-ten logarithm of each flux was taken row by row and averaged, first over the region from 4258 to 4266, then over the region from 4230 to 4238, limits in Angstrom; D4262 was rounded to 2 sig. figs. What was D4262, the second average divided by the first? 0.95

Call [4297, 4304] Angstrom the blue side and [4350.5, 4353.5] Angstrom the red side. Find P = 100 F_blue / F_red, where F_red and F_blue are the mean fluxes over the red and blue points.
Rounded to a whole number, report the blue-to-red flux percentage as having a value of 73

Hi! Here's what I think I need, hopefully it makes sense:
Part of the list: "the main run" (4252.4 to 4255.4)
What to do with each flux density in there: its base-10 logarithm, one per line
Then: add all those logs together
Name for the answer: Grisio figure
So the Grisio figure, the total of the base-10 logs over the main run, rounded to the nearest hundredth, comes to 3.65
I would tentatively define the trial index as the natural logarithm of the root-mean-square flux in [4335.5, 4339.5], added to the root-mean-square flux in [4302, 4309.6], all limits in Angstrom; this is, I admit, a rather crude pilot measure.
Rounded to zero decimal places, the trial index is 16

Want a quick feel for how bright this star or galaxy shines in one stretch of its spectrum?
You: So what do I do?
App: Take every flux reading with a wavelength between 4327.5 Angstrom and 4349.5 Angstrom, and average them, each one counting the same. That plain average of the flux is 20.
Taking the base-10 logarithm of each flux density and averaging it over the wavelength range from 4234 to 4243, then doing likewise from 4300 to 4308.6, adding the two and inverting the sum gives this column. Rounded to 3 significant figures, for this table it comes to 0.421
